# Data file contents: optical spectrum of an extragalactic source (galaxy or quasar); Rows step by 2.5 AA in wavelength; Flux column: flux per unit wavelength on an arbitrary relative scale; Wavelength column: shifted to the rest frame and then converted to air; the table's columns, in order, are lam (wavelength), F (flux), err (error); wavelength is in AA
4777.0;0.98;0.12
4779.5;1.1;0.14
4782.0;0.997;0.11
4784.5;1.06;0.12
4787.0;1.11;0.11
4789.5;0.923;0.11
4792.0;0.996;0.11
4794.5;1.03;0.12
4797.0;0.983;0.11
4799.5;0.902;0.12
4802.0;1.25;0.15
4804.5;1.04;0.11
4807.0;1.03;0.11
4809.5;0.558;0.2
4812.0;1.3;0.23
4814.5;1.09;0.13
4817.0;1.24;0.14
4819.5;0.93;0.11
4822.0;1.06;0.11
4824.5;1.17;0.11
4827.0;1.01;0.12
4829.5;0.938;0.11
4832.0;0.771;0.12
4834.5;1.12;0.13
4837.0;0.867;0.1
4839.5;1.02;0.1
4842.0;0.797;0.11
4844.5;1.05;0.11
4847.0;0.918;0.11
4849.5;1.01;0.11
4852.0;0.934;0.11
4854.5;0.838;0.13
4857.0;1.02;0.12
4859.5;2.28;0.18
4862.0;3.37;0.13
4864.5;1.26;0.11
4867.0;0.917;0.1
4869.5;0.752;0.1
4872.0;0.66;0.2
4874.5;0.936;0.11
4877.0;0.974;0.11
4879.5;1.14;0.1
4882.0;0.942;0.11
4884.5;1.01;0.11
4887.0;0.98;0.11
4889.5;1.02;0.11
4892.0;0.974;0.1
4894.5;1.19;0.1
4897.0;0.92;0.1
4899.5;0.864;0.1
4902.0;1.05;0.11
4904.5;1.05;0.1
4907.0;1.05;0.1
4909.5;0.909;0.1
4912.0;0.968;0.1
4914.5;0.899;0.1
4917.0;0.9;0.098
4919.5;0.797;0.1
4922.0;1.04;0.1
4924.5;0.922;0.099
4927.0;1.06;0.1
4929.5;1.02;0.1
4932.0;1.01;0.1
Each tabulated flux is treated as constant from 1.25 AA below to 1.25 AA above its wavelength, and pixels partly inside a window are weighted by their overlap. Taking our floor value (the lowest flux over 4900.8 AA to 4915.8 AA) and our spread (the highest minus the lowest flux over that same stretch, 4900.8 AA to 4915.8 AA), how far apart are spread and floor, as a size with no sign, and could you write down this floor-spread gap 0.75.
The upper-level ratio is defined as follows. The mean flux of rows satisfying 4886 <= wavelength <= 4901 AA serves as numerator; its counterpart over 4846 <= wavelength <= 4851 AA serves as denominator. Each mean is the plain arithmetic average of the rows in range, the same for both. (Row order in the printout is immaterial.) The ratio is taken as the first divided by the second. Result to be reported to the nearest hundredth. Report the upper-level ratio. 1.03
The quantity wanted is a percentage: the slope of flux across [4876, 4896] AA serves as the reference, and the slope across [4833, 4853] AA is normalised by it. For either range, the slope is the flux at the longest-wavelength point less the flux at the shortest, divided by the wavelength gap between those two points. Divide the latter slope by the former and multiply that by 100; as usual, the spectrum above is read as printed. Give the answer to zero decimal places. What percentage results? -86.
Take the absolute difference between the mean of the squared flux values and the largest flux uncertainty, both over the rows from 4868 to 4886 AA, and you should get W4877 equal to 0.66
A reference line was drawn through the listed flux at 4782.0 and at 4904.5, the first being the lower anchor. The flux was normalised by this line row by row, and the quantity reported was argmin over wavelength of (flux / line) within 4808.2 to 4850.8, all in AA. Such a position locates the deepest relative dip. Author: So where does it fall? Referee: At 4809.5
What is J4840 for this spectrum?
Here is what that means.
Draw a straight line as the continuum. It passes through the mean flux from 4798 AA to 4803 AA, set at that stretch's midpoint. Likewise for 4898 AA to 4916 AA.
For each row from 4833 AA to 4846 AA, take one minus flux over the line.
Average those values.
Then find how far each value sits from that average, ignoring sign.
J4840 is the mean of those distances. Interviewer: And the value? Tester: 0.11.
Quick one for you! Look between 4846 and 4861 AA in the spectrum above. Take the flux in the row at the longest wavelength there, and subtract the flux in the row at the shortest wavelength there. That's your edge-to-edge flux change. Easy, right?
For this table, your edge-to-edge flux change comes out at 1.36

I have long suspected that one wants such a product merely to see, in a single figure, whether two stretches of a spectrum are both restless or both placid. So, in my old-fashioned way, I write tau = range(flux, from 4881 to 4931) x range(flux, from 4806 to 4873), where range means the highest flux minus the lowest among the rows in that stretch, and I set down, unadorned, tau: 1.11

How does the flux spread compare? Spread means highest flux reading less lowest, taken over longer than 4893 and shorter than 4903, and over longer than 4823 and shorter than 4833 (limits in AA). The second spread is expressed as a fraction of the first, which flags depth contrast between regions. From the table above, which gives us 1.2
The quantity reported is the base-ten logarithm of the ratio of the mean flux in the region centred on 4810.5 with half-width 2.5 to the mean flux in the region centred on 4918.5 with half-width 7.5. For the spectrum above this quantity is 0.00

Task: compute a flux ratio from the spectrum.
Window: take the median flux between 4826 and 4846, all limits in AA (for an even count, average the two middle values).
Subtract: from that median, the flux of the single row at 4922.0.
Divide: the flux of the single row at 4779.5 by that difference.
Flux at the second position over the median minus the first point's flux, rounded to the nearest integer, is -17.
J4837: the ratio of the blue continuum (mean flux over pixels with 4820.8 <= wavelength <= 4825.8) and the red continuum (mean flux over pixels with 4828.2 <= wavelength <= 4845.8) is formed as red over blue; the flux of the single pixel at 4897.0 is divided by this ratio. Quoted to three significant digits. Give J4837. 1.09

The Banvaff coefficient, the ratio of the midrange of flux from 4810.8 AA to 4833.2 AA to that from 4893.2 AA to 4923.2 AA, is 1.0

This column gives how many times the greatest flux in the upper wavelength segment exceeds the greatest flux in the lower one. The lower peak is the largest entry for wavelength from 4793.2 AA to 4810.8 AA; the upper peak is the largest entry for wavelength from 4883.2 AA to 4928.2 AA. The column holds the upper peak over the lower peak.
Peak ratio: 1.0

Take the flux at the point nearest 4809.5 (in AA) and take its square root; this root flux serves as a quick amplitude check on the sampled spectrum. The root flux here 0.75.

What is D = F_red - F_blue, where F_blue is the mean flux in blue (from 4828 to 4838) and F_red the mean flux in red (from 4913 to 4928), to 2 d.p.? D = 0.01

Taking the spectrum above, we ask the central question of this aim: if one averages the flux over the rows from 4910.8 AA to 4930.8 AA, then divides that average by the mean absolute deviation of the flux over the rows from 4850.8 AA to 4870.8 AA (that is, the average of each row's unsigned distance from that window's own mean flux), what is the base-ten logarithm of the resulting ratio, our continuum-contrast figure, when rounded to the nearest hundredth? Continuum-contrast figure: 0.13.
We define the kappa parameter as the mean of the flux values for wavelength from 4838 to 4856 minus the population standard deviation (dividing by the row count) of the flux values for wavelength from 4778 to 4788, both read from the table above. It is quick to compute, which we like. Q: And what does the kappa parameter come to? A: 0.89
